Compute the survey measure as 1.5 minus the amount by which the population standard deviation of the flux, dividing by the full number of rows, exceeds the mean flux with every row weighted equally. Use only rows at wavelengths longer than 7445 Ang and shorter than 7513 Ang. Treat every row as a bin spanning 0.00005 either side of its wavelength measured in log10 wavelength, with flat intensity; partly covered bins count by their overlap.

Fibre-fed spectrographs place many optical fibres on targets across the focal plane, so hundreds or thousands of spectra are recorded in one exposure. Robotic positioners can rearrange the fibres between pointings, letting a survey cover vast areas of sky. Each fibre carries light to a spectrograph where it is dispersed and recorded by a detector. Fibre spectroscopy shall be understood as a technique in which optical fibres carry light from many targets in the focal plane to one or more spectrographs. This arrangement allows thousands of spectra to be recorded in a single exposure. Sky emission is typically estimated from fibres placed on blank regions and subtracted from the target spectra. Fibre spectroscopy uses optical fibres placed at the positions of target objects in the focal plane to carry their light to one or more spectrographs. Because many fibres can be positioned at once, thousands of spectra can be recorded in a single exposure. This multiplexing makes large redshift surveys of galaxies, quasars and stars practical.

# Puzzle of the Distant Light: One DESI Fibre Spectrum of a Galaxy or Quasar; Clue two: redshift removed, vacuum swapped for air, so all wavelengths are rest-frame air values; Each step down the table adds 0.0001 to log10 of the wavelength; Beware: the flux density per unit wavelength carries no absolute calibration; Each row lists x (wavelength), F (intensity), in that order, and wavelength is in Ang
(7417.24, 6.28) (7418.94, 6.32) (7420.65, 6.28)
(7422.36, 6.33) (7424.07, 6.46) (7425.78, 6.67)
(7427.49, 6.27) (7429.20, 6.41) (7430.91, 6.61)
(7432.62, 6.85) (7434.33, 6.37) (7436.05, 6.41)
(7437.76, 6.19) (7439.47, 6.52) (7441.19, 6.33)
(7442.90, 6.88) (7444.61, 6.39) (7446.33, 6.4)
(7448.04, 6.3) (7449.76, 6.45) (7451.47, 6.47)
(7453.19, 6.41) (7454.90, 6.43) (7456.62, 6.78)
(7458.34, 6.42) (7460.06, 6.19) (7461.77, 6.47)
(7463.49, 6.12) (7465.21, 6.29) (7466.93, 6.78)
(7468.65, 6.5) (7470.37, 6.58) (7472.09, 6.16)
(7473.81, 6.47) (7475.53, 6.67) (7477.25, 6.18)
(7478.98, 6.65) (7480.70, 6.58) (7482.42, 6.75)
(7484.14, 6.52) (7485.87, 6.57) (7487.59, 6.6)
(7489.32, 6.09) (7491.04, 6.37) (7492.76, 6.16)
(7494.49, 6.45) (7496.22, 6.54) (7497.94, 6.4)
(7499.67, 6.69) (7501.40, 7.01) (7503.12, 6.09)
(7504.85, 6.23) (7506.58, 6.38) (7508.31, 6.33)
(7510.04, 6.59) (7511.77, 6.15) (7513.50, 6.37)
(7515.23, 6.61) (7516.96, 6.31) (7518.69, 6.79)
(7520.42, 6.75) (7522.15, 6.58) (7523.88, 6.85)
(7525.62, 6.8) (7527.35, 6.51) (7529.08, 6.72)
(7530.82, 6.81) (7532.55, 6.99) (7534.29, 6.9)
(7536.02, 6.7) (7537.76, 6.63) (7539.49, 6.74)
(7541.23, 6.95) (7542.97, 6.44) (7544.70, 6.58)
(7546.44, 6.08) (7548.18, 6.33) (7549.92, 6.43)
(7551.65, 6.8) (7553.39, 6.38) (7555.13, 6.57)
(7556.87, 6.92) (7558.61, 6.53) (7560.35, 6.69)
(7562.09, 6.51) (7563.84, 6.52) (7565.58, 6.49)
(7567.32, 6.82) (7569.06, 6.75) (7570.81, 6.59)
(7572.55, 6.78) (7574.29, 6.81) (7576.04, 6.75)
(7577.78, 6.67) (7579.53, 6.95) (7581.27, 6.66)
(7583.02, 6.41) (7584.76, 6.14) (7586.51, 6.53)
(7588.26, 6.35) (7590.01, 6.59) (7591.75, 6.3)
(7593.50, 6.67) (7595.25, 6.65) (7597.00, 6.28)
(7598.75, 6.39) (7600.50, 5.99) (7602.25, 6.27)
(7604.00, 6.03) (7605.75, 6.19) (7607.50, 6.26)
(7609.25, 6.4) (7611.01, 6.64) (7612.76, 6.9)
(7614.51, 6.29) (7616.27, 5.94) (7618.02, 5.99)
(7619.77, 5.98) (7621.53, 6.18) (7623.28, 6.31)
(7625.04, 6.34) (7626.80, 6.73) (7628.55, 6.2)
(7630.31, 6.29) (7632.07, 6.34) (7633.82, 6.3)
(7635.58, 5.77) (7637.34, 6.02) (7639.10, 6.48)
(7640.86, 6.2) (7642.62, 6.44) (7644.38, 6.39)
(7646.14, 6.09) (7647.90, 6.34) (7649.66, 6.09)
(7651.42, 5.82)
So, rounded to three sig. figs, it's 7.73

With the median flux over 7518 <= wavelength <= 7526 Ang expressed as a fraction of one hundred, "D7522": 0.0679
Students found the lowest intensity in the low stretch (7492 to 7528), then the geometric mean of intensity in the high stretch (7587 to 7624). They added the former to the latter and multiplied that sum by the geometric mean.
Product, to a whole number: 78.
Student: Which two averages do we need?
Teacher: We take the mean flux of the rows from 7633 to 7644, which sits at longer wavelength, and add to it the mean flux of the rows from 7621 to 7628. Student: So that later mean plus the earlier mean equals 12.6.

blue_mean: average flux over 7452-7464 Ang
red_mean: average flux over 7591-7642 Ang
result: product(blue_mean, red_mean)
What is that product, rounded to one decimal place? 40.3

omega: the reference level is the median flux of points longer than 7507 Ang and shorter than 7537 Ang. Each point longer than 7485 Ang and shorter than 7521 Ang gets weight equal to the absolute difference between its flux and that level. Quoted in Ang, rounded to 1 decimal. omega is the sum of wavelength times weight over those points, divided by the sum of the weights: 7502.2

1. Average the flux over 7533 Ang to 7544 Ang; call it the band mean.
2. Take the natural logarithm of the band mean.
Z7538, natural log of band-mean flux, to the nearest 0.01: 1.91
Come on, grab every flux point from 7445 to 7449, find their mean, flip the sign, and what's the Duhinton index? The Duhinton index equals -6.35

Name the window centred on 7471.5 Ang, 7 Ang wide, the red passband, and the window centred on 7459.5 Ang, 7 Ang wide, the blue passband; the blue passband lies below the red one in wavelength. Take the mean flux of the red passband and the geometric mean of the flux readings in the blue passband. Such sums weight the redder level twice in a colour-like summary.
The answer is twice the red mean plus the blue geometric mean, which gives 19.3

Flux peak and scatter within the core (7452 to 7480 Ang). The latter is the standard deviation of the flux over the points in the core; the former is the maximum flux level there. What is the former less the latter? 6.57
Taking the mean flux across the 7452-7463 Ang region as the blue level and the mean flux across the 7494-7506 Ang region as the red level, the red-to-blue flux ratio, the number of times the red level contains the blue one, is 1.01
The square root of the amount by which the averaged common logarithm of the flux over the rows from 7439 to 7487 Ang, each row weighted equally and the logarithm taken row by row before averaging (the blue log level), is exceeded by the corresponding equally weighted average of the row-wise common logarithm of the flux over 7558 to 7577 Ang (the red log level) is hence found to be 0.111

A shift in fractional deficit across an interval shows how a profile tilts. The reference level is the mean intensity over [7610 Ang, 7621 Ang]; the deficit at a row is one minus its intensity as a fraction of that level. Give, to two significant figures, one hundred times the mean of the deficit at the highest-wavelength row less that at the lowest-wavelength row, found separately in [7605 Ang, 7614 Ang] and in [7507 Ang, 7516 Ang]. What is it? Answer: -7.9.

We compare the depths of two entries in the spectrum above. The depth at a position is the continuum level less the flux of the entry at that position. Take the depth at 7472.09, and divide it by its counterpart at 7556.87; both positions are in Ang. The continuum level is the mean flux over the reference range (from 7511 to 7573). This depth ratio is -1.5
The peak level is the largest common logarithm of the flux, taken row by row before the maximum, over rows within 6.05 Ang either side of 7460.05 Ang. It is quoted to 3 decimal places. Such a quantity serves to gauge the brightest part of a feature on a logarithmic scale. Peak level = 0.831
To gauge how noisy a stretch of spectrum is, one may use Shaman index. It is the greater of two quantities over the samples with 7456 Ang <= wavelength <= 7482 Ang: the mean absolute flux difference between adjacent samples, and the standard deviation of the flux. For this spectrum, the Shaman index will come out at 0.300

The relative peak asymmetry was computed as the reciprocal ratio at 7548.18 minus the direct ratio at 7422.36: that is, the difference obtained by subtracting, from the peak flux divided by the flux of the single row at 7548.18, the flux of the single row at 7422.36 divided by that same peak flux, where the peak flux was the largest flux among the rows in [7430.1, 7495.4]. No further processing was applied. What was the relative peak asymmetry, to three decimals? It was 0.167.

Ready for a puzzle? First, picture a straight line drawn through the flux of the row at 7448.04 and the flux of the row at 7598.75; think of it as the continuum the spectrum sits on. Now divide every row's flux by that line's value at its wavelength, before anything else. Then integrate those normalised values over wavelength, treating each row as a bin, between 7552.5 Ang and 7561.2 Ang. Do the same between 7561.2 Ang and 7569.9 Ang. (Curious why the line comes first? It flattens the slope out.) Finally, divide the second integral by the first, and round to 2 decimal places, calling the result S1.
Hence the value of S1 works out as 1.00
